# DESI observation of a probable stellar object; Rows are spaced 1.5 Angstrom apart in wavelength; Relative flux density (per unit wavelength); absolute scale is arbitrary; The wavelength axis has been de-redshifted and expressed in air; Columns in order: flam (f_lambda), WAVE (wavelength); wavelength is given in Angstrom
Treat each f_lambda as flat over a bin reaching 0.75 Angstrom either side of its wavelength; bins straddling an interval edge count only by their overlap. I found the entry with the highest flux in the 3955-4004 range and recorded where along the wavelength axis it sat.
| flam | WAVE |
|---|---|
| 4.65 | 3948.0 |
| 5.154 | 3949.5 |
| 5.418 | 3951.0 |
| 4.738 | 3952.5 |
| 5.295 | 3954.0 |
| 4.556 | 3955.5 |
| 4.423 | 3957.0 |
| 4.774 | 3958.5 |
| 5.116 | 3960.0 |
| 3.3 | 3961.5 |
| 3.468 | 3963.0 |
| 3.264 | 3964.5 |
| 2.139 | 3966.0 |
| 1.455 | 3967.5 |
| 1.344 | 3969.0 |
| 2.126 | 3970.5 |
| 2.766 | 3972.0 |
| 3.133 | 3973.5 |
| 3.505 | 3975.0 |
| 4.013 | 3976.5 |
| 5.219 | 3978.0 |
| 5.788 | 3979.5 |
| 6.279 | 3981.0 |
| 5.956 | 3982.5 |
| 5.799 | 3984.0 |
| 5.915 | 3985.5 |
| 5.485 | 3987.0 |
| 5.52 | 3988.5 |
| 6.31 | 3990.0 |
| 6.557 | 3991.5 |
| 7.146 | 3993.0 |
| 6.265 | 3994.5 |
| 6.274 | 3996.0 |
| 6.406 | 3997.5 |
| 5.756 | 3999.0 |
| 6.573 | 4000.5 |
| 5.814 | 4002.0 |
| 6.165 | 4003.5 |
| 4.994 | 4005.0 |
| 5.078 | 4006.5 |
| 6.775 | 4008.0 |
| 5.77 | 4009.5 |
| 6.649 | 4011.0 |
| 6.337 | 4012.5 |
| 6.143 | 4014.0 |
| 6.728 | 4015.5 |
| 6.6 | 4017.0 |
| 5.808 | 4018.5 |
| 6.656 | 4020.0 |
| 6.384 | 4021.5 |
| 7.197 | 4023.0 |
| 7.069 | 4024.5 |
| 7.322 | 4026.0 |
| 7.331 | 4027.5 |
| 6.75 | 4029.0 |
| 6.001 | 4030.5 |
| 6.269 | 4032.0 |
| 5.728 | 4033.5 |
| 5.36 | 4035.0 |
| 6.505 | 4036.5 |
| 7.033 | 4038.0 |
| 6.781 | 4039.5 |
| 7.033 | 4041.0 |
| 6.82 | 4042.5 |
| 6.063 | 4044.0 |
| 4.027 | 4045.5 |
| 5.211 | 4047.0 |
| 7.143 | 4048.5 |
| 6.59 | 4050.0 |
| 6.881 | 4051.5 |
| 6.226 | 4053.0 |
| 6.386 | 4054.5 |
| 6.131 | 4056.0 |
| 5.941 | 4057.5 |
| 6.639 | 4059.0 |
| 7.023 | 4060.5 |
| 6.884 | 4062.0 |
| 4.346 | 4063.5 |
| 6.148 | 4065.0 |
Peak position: 3993.0 Angstrom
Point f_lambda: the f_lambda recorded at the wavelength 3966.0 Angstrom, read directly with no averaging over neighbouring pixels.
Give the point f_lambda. 2.139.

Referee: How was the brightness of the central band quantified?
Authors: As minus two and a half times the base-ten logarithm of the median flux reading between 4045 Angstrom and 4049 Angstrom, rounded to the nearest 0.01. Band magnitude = -1.79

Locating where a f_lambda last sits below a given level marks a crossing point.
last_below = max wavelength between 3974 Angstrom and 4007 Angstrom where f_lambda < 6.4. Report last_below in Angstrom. 4006.5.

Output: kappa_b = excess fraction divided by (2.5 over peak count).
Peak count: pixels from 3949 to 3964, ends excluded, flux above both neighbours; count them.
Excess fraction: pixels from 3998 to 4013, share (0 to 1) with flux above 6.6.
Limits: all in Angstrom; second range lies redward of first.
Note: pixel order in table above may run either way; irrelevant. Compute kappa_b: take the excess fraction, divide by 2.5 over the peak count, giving 0.24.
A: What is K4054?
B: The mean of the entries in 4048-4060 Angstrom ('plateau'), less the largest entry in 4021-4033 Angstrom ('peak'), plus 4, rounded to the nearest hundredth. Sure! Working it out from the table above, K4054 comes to 3.16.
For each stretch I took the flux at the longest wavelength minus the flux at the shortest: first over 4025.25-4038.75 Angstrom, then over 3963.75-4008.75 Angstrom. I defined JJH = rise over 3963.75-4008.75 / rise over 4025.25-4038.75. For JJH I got -12.1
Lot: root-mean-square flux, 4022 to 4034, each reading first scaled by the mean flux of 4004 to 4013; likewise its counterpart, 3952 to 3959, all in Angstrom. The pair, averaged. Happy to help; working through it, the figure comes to 0.97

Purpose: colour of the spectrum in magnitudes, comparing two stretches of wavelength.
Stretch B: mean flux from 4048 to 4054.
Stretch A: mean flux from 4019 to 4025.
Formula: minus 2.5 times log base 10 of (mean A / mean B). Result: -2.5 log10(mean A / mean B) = -0.02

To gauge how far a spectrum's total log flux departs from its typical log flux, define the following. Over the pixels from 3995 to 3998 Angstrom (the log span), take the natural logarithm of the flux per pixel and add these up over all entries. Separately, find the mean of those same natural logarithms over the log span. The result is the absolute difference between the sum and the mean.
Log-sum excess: 1.85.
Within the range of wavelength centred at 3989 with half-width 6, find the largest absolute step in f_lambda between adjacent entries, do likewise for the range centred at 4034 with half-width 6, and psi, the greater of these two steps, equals 1.1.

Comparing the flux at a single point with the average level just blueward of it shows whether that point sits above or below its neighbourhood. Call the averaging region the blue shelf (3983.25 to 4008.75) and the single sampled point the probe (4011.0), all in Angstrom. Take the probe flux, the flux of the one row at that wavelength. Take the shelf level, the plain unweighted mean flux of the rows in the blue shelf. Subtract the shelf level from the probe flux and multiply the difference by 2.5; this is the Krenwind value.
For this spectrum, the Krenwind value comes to 2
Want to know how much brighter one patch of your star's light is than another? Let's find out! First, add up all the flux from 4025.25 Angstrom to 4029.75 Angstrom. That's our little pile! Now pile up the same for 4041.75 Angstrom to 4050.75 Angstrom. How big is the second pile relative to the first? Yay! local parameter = 1.7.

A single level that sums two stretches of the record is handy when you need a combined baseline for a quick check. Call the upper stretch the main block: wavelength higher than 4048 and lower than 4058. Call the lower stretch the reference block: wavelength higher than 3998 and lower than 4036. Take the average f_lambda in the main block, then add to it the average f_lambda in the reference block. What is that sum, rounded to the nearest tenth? 12.8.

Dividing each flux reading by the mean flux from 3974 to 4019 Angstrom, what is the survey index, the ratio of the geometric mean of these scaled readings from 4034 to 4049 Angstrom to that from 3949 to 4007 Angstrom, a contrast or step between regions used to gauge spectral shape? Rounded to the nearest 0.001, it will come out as 1.346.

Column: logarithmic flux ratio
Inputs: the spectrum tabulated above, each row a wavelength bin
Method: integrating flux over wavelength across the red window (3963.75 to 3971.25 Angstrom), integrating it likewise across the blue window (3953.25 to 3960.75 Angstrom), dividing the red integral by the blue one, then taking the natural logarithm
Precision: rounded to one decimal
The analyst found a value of -0.9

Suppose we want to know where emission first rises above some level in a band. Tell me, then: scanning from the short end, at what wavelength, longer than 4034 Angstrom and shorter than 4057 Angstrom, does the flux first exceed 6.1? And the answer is 4036.5 Angstrom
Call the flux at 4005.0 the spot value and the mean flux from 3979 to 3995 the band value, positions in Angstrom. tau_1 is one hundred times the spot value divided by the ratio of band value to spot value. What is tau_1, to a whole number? 409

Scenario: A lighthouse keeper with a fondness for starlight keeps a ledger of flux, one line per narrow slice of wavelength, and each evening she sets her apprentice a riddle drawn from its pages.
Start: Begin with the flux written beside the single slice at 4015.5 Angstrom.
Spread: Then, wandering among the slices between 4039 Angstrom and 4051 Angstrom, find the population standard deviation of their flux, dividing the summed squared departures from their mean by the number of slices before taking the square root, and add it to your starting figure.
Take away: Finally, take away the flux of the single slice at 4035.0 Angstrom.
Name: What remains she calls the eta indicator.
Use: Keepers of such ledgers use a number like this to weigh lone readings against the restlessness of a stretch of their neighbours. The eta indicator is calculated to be 2.4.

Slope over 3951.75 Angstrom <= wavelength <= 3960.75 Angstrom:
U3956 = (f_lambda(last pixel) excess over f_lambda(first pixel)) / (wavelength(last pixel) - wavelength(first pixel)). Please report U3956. 0.1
